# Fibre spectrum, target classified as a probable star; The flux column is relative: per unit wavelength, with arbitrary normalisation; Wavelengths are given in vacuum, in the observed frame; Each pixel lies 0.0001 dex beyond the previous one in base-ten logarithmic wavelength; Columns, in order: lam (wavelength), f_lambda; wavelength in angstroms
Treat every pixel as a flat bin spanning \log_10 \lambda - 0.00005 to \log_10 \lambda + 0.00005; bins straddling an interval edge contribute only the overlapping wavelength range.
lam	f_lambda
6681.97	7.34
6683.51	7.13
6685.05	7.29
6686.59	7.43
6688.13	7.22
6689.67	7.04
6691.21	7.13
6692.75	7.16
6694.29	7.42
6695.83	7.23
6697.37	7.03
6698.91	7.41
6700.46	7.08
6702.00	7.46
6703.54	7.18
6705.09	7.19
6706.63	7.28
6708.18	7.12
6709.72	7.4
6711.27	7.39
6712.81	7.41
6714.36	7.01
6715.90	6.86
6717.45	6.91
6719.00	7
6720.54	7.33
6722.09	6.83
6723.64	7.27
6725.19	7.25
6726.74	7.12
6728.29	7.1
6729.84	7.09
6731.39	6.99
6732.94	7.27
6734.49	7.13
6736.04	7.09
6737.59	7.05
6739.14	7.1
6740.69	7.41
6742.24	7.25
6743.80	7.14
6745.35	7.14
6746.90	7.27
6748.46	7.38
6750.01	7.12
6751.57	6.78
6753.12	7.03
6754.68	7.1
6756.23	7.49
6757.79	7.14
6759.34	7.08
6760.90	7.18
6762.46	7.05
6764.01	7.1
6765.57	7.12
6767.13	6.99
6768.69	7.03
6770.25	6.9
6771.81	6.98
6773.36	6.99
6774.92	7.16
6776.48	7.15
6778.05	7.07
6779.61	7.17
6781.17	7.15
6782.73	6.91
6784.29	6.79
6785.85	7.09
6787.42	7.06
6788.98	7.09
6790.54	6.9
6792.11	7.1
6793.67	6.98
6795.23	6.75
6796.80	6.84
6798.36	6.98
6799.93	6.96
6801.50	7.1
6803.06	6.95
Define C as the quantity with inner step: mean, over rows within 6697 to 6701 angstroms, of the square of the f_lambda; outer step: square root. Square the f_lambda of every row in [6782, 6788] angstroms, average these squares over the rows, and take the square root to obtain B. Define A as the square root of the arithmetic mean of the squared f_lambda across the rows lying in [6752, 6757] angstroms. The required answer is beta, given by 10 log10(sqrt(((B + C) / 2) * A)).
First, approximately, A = 7.21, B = 6.96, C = 7.18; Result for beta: 8.54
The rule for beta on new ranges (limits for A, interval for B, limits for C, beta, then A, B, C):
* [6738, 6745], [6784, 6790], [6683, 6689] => 8.56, 7.23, 7.01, 7.27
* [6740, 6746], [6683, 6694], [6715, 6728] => 8.57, 7.24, 7.20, 7.07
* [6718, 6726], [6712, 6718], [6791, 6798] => 8.49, 7.14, 7.05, 6.92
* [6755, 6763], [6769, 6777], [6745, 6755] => 8.53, 7.19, 7.04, 7.12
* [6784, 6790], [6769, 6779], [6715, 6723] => 8.46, 7.01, 7.04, 6.99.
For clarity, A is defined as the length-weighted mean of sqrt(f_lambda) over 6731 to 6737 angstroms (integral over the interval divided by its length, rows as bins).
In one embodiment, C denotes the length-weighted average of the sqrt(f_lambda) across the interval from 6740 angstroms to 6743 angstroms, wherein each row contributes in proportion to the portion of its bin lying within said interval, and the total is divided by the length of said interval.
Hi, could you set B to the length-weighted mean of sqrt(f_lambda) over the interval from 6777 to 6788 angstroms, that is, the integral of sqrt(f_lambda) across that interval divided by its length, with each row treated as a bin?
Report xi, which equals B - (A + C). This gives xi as -2.73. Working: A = 2.67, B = 2.65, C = 2.71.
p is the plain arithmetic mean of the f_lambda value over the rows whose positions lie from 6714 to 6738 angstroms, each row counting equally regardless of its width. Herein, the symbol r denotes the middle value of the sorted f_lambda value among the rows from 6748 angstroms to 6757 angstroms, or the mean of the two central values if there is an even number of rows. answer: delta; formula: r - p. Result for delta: 0.03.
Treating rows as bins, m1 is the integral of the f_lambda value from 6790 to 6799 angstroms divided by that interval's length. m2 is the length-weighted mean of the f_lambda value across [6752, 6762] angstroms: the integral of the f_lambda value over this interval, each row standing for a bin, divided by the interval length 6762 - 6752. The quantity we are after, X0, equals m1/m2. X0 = 0.97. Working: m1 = 6.93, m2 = 7.15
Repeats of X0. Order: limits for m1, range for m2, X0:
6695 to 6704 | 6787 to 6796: 1.04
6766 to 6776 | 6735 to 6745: 0.98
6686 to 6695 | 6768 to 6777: 1.03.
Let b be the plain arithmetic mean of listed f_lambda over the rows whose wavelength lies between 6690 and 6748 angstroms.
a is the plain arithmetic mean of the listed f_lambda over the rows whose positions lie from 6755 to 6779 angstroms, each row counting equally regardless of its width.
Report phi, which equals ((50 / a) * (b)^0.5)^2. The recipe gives 356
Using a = 7.10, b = 7.18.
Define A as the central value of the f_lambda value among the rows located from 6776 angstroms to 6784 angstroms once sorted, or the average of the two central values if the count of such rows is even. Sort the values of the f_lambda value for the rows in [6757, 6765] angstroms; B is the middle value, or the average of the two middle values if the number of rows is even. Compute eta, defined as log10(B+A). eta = 1.154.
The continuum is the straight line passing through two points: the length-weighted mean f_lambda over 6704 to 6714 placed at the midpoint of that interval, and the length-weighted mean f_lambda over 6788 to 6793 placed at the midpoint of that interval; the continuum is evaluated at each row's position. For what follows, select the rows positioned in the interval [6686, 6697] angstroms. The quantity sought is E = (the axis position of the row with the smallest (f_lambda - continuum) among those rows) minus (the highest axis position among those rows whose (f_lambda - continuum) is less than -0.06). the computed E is -6.2 angstroms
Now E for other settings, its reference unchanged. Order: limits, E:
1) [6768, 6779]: -3.1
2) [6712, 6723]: 0.0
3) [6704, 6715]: 0.0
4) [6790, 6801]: -1.6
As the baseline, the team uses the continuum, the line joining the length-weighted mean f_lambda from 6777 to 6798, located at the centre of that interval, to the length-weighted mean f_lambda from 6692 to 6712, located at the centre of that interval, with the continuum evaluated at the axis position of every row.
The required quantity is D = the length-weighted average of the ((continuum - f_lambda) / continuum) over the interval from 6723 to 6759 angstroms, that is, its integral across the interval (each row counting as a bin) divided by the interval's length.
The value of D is -0.003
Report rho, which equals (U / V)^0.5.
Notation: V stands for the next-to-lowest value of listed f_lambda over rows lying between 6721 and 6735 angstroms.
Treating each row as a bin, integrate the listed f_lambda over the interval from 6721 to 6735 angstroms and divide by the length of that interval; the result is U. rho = 1.009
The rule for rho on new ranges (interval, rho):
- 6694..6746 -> 1.023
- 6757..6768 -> 1.003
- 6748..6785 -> 1.021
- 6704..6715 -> 1.009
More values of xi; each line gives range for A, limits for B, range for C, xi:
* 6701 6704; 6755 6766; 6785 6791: -2.69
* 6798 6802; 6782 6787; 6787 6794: -2.66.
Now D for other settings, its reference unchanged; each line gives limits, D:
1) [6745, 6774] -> -0.003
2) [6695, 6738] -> 0.007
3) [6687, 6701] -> 0.011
